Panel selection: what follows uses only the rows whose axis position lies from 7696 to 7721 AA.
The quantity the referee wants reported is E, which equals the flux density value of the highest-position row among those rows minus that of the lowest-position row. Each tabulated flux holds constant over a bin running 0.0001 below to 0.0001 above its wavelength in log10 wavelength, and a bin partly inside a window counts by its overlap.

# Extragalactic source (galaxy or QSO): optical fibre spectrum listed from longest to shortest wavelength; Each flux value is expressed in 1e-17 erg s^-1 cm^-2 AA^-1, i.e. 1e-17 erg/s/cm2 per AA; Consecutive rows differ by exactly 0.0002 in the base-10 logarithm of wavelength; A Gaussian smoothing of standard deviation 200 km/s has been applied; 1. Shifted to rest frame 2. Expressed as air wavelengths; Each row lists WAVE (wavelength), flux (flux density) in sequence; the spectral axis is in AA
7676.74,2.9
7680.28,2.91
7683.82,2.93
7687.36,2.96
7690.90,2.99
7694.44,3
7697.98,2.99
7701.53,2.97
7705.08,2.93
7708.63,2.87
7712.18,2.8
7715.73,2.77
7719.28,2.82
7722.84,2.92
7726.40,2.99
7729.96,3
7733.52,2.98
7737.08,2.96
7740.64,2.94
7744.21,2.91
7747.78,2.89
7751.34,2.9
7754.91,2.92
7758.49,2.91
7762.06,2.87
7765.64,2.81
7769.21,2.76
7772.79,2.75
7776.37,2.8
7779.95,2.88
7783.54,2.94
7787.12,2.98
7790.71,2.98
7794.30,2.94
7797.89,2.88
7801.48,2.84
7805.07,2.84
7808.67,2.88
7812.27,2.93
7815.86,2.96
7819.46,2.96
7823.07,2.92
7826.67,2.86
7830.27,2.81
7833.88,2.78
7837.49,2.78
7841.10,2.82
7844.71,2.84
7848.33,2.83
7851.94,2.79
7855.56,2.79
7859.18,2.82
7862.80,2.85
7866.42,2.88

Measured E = -0.17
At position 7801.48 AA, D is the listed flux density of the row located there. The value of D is 2.84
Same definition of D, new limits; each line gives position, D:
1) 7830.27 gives 2.81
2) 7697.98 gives 2.99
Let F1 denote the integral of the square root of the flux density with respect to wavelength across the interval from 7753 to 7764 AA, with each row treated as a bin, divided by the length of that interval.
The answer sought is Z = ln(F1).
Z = 0.531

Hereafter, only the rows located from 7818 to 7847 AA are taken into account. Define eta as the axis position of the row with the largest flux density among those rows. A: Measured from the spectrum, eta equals 7819.46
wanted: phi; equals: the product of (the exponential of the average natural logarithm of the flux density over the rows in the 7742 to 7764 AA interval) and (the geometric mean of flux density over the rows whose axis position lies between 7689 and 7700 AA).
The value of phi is 8.7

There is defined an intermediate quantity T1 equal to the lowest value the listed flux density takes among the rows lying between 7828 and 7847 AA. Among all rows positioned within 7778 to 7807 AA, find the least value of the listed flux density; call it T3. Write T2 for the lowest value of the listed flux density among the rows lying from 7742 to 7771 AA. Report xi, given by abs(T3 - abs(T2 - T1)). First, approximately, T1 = 2.78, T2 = 2.76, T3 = 2.84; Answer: 2.82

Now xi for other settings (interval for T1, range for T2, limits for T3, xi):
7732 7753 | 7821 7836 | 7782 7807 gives 2.73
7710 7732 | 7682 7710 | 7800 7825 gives 2.74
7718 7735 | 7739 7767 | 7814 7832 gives 2.80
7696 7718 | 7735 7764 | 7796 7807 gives 2.74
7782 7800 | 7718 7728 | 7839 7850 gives 2.76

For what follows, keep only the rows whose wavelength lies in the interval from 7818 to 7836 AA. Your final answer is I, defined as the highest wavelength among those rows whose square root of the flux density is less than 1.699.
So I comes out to 7833.88 AA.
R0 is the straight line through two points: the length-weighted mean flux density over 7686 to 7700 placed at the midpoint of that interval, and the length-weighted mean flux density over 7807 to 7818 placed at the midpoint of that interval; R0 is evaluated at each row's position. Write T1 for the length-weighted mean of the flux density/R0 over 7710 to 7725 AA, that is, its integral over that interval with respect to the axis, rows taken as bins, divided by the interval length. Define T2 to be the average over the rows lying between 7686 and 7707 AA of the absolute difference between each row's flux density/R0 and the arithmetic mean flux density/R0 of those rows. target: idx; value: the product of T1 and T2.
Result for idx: 0.0061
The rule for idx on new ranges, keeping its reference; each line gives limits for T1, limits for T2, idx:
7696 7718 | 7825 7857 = 0.0077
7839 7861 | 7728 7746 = 0.0079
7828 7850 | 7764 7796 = 0.0278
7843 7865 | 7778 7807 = 0.0159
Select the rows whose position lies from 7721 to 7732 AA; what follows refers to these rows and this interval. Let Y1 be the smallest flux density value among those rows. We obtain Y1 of 2.92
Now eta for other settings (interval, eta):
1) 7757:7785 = 7783.54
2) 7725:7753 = 7729.96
